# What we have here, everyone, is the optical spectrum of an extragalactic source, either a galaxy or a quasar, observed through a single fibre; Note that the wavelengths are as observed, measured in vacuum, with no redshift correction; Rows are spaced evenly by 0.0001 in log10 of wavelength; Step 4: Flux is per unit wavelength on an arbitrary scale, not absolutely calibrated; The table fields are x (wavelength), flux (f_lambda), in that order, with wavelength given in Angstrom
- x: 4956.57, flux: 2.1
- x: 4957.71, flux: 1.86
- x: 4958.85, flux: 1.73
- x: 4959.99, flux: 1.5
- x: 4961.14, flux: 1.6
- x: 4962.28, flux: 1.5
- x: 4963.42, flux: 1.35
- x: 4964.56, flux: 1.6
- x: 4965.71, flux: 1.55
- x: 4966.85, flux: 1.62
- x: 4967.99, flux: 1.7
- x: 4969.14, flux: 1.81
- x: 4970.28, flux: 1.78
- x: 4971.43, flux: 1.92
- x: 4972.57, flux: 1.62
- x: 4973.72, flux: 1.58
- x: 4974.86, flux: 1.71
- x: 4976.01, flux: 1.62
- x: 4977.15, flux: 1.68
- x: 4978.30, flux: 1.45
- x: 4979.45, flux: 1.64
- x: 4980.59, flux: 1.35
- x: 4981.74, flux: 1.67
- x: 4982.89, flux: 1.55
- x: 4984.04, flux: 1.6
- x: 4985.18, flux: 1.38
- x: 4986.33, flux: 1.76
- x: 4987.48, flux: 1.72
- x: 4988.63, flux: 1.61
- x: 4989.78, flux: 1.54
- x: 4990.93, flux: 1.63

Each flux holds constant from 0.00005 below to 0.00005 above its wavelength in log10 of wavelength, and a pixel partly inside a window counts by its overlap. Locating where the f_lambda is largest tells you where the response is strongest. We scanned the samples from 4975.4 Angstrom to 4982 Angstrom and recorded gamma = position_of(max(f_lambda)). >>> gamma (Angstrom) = 4977.15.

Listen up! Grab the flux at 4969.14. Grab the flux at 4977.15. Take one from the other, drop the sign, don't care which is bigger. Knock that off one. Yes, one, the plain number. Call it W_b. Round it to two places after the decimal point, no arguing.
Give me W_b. 0.87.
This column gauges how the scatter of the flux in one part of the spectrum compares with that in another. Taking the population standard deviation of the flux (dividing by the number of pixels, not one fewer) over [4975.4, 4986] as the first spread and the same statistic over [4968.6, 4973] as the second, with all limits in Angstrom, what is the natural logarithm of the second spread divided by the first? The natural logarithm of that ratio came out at -0.10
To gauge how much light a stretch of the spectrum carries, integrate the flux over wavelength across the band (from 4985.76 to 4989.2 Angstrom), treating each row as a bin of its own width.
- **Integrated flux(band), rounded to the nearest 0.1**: 5.8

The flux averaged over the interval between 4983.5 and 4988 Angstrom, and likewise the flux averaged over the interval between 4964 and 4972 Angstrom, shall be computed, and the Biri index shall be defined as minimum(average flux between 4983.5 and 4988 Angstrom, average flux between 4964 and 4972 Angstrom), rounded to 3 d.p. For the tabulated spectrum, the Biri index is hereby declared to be 1.615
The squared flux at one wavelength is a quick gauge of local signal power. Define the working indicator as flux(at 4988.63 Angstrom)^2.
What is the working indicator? 2.6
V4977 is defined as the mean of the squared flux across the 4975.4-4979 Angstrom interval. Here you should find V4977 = 2.5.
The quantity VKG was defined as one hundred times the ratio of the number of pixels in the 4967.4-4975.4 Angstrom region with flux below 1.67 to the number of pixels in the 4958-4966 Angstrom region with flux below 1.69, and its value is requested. 33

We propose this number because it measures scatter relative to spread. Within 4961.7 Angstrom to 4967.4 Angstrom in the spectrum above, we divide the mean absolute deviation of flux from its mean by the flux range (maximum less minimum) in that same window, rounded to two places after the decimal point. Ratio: 0.29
